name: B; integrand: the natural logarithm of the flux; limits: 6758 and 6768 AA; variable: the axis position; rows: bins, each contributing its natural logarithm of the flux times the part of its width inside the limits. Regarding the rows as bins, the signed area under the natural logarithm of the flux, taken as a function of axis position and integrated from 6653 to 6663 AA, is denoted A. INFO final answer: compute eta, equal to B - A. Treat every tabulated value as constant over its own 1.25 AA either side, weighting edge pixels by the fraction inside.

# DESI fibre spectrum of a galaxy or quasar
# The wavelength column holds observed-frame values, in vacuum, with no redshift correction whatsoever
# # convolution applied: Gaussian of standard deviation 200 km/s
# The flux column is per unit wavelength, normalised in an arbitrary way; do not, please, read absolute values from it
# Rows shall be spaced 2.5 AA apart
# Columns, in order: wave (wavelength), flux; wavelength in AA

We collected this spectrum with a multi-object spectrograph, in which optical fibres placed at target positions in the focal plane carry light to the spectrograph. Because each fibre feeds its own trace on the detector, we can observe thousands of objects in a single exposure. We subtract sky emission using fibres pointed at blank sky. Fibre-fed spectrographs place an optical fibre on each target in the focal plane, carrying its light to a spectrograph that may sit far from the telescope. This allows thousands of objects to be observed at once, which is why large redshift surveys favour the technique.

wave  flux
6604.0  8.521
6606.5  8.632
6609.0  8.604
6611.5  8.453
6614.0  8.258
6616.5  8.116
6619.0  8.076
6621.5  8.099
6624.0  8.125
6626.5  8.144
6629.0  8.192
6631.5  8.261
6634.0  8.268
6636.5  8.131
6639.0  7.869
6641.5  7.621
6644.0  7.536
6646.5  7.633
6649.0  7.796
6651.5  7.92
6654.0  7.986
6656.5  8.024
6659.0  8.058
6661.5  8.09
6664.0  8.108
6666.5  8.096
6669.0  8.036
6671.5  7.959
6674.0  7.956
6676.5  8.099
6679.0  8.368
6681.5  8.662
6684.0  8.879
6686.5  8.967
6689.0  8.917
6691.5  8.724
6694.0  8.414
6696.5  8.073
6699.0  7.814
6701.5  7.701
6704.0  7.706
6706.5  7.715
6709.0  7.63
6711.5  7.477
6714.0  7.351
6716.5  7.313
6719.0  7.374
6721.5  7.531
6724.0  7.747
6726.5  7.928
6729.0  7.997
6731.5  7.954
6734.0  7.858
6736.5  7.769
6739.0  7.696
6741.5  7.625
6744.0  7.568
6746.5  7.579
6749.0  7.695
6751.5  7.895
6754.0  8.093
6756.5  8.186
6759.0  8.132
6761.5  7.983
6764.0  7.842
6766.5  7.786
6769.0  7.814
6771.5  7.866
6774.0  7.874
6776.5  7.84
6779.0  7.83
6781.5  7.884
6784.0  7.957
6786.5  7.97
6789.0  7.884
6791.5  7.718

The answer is -0.14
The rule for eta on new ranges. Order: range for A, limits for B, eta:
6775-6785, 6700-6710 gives -0.24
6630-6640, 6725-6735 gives -0.26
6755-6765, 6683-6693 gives 0.97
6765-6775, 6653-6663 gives 0.26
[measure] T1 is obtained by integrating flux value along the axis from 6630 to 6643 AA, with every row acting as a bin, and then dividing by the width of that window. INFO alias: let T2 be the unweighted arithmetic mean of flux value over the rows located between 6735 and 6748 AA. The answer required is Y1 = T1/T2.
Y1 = 1.05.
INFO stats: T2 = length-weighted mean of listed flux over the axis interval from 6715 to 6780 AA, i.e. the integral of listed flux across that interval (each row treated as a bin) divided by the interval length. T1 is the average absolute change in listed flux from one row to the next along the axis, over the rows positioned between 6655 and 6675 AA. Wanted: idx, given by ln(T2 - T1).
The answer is 2.05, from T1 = 0.03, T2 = 7.80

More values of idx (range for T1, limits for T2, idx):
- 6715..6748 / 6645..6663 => 2.06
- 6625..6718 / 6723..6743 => 2.04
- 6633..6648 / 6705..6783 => 2.03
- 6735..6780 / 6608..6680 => 2.08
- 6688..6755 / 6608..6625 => 2.09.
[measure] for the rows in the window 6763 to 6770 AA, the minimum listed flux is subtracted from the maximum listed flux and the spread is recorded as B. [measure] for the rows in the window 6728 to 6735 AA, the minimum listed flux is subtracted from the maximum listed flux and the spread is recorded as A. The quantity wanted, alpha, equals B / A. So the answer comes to 0.4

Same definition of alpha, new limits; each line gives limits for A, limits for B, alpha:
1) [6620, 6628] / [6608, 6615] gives 7.7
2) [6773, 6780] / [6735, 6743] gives 3.3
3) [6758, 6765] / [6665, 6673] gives 0.5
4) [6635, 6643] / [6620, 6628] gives 0.1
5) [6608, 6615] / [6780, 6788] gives 0.2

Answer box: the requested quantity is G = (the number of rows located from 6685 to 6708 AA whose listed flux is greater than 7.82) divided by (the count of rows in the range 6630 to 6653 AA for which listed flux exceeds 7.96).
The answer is 1.7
